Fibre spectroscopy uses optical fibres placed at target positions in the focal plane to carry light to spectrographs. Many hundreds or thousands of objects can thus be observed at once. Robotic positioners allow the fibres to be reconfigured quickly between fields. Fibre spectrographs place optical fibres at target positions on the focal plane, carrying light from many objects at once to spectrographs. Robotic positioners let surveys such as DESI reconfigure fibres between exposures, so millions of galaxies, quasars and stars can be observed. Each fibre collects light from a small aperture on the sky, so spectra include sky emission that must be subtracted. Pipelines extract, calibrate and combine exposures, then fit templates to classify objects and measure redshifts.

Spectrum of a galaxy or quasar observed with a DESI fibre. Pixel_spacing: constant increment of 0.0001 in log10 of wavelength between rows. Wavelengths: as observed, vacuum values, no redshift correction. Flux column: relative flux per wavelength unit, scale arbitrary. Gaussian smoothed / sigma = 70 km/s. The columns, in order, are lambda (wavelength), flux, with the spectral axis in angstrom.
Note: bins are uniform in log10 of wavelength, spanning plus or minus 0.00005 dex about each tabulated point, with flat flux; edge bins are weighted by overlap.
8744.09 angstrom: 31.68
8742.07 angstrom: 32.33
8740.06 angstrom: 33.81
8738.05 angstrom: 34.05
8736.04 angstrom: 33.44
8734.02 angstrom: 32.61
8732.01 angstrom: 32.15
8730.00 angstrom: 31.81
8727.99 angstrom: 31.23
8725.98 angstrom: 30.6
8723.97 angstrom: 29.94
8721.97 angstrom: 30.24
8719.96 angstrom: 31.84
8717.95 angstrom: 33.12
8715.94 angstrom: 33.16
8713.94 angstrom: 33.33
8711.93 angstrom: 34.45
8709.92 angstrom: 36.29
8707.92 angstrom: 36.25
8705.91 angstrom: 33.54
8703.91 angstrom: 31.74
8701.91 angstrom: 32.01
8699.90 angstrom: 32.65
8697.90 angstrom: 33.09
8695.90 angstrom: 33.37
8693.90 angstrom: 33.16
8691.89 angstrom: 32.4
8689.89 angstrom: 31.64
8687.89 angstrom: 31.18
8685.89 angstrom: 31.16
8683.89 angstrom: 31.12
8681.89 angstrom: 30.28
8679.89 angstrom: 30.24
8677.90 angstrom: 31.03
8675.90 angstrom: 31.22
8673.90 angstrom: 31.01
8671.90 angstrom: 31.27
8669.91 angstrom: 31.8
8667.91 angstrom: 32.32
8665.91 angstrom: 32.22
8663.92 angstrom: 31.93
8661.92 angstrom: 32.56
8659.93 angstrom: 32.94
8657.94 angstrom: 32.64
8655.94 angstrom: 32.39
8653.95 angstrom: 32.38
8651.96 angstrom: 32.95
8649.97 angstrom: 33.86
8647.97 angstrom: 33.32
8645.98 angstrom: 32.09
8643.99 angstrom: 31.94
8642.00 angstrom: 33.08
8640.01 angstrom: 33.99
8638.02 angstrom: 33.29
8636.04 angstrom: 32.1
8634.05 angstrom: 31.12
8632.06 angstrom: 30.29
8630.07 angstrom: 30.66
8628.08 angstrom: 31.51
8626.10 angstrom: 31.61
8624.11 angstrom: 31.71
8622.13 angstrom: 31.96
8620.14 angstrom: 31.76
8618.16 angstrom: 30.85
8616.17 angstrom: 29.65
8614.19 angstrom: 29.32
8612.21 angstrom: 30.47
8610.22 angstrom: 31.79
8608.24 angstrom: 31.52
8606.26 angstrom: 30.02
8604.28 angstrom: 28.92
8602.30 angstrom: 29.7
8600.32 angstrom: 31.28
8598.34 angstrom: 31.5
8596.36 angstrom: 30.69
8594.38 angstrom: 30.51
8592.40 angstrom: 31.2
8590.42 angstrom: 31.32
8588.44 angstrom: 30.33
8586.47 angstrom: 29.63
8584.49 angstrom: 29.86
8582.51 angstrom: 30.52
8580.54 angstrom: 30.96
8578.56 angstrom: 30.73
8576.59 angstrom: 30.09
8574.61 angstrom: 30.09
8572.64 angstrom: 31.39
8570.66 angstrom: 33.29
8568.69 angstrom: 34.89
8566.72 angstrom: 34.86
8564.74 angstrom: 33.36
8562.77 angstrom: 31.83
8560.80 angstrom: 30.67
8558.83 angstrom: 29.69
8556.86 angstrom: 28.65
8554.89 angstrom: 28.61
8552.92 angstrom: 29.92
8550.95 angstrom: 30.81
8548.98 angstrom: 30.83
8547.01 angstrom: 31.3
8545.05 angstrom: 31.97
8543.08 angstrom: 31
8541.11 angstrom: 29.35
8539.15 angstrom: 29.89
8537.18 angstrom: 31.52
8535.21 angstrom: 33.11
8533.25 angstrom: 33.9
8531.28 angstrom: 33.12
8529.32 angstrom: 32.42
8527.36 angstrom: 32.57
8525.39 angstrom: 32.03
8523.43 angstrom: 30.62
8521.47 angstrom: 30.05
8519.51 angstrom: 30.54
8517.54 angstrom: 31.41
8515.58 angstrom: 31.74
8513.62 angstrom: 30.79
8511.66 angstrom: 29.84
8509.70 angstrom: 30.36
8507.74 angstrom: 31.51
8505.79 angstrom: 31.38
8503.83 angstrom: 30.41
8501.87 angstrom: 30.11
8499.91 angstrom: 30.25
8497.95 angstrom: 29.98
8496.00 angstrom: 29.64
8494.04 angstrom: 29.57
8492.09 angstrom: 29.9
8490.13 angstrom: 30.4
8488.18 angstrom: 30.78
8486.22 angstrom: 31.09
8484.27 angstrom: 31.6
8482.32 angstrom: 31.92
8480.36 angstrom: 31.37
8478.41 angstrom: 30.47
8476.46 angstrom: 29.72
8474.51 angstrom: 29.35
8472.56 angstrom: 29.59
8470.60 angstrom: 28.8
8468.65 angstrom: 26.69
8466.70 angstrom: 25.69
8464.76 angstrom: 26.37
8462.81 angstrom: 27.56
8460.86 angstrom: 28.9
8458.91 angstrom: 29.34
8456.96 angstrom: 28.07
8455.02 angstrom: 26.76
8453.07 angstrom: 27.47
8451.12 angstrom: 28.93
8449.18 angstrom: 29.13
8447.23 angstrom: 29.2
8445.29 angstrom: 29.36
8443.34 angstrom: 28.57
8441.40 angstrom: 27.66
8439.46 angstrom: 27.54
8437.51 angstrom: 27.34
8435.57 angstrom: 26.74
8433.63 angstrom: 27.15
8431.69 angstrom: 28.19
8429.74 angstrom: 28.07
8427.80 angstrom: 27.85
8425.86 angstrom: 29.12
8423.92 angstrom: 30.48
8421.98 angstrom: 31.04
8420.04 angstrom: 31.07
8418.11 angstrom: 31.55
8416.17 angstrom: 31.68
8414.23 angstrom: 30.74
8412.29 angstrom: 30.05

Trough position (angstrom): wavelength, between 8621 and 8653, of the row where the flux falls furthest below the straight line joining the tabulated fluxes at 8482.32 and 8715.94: 8632.06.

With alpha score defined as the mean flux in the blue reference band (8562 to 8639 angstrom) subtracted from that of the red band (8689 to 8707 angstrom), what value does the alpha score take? 1.4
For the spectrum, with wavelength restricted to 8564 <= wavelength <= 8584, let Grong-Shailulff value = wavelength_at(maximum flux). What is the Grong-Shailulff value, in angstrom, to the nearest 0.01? 8568.69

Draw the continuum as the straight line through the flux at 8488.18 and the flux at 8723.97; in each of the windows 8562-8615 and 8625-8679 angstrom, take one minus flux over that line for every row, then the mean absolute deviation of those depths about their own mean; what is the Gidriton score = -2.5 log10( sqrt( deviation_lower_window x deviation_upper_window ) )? 3.81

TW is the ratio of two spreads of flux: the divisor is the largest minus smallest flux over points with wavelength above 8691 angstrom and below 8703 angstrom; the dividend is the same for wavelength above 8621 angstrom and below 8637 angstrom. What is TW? 1.3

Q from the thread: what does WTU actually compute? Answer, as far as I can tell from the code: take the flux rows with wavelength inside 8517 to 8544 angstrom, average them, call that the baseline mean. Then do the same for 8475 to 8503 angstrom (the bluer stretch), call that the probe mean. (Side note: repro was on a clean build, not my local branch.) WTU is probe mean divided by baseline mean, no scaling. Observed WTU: 0.97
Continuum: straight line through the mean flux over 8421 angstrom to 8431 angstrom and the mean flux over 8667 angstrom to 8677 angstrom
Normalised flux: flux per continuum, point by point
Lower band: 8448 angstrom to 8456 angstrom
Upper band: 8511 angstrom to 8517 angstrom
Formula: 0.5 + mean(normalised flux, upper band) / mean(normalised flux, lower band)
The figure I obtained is 1.58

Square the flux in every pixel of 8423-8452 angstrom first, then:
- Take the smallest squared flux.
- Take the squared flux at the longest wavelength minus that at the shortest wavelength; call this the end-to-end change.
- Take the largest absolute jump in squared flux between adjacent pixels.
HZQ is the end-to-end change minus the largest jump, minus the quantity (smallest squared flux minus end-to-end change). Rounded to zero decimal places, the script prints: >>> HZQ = -980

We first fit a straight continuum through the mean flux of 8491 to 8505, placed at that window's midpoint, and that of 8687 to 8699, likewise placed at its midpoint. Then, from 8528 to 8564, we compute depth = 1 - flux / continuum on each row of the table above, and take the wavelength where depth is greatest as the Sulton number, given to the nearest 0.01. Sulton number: 8554.89 angstrom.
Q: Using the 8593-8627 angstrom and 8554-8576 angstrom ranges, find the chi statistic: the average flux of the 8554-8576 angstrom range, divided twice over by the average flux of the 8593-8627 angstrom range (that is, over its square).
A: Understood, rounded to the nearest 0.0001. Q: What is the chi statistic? 0.0333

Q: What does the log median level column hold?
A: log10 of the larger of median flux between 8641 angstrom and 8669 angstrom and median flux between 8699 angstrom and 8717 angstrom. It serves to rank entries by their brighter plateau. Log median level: 1.52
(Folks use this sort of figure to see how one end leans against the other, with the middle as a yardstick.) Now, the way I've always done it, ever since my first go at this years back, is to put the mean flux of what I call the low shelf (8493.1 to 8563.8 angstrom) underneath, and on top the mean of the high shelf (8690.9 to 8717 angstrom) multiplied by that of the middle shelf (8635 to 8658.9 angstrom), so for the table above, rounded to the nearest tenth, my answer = 35.6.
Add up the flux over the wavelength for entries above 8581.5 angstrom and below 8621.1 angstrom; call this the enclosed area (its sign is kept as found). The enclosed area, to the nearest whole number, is 1210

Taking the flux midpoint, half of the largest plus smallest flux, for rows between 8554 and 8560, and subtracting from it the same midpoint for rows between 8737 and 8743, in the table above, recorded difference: -4.0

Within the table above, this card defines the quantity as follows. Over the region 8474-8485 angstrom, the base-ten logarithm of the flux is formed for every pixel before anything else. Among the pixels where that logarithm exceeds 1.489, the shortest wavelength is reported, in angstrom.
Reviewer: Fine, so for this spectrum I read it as 8480.36 angstrom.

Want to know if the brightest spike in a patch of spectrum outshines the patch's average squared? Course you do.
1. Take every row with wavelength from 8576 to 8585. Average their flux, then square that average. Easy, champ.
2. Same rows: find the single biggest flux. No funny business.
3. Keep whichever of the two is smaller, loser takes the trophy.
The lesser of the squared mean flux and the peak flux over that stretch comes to 31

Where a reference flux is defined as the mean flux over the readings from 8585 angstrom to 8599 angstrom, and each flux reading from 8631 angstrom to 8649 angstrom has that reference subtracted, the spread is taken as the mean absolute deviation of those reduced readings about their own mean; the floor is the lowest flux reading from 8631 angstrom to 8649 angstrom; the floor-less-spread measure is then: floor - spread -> 29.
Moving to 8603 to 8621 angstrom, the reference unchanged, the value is 28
